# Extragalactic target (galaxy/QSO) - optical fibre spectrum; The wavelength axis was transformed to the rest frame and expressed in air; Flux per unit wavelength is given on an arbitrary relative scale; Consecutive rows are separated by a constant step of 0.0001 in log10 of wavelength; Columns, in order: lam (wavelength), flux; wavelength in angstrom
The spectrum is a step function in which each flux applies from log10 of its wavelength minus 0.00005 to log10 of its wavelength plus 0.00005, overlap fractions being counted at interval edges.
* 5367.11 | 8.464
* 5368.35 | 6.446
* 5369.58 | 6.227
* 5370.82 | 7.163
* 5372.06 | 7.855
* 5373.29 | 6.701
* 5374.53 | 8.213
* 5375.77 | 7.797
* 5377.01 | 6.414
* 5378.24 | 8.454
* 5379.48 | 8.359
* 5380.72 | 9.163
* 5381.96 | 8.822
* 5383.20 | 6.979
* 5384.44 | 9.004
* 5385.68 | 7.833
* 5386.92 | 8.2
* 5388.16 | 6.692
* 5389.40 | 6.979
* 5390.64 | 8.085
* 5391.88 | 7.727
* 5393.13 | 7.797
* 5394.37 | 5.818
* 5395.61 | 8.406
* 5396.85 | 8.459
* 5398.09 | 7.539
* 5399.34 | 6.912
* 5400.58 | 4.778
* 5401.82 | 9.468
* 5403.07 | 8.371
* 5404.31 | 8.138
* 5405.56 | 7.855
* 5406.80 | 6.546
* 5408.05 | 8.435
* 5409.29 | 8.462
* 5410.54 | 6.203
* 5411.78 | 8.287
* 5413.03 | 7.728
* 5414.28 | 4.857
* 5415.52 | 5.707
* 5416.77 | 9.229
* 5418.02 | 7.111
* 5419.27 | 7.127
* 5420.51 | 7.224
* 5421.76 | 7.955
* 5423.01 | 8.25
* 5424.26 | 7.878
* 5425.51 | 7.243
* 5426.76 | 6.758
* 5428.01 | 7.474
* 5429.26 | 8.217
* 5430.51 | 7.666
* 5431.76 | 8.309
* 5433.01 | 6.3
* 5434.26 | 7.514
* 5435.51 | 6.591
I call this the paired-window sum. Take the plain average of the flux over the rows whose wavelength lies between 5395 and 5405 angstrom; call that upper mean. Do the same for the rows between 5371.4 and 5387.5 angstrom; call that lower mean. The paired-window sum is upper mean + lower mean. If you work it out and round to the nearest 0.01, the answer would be 15.74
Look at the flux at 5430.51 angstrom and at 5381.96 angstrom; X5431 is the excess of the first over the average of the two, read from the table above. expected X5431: -0.6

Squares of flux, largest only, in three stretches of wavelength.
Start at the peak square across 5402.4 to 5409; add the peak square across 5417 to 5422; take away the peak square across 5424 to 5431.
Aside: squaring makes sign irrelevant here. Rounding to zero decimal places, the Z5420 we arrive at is 67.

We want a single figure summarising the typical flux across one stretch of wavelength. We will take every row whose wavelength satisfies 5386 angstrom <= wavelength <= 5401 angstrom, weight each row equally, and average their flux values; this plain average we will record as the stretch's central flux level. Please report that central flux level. 7.3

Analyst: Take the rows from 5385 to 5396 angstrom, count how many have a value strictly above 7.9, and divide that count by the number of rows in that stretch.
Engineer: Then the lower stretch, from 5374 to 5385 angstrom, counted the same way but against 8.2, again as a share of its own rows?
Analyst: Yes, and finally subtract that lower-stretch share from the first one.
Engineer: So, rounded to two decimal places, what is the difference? -0.33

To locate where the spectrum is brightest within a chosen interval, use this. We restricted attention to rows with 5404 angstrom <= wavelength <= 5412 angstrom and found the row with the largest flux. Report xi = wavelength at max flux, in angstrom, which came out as 5409.29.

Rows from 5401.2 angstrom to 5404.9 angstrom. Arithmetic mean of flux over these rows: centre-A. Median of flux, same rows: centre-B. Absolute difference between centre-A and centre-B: 0.29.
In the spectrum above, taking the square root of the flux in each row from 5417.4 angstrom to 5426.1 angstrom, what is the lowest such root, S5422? 2.67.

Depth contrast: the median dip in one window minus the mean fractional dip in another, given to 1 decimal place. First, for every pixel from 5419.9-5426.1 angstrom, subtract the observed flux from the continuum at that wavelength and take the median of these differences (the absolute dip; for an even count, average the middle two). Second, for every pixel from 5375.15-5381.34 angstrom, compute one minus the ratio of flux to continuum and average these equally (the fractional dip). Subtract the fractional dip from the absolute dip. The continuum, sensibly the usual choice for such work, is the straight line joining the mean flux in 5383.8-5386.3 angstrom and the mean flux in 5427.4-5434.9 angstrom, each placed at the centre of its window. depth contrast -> -0.2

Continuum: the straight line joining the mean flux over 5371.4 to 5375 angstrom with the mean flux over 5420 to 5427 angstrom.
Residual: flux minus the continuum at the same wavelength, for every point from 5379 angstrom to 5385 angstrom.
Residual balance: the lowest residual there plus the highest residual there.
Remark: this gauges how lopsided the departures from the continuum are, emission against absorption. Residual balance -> 1.0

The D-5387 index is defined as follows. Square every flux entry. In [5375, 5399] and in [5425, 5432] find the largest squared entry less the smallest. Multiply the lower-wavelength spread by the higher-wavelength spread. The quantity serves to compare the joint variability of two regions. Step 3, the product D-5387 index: 1171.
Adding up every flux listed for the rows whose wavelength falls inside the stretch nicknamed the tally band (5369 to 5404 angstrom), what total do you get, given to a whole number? 214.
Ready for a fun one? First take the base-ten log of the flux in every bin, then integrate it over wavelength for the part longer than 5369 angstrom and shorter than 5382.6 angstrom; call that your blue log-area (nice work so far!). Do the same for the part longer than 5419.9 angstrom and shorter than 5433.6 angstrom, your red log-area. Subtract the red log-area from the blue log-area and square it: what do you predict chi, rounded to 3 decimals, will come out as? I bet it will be 0.000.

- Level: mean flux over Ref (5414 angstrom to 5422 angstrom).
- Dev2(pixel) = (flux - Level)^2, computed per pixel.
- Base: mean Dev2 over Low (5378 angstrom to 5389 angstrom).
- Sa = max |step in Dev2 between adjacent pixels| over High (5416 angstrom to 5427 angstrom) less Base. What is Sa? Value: 3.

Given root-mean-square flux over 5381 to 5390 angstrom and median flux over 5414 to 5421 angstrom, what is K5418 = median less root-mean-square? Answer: -0.72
